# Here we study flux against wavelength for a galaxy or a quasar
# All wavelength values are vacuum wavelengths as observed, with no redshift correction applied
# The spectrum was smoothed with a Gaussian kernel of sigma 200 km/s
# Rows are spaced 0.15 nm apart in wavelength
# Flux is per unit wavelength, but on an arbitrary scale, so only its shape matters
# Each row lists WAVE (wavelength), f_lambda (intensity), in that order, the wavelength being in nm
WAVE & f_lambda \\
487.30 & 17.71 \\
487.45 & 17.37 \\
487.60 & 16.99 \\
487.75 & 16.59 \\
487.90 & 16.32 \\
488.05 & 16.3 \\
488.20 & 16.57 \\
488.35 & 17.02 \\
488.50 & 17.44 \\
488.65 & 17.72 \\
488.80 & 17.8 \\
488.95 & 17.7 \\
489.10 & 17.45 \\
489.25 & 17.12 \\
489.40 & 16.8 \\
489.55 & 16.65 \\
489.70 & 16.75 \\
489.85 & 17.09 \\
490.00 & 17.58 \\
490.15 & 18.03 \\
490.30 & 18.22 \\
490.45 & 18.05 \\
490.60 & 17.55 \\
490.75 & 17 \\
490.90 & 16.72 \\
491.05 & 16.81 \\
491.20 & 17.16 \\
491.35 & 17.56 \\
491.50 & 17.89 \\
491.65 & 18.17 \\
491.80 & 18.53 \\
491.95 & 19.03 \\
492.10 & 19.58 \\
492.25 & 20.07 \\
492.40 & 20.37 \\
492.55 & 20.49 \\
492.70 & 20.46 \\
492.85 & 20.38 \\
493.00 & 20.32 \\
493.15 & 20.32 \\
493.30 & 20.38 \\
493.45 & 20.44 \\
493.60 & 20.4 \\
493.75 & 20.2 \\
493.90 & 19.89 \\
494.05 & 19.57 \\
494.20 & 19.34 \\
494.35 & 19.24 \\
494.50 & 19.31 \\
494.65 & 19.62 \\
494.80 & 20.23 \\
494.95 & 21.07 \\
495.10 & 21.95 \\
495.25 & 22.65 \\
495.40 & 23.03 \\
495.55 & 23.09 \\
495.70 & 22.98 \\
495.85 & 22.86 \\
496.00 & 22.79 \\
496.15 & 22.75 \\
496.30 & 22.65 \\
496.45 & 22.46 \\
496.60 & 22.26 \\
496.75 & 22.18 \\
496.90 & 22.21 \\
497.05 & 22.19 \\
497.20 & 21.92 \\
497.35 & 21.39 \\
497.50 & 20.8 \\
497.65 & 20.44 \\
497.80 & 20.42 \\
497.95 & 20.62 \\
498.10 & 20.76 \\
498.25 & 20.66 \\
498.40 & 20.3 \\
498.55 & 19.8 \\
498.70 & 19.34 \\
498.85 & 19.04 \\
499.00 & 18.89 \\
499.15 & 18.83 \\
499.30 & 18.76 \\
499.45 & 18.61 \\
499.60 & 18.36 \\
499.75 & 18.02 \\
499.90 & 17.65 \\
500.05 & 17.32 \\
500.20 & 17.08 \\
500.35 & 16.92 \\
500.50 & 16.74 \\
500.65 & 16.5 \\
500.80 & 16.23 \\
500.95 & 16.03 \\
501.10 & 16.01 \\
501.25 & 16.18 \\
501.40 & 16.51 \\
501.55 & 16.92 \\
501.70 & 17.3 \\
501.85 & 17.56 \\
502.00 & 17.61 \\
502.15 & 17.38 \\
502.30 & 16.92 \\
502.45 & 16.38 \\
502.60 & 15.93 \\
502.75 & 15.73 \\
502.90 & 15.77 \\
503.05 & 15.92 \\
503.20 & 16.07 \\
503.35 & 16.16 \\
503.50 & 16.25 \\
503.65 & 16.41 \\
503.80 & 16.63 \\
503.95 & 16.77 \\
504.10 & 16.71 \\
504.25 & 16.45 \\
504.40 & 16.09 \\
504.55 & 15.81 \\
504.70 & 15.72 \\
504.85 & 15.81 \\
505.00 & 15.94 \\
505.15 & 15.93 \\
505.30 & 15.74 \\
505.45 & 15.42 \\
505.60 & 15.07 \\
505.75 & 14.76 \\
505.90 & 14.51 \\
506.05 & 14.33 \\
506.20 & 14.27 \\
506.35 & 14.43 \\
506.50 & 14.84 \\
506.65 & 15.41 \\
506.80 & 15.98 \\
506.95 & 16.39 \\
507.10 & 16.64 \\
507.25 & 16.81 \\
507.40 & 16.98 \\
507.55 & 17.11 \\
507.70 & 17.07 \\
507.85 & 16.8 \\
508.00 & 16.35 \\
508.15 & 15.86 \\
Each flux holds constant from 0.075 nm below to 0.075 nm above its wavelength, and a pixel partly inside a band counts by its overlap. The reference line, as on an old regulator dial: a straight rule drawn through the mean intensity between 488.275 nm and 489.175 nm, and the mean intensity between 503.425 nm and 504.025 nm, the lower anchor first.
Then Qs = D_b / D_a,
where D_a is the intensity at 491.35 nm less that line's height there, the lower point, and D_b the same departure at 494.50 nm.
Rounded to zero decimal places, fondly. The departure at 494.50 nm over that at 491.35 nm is 10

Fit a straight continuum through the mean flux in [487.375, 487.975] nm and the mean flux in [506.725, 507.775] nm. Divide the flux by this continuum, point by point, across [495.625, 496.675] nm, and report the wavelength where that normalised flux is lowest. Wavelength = 496.60 nm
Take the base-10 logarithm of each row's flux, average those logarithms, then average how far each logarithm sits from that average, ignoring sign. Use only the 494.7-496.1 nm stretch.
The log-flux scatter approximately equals 0.016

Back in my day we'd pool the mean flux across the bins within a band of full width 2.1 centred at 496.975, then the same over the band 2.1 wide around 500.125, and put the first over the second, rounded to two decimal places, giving 1.26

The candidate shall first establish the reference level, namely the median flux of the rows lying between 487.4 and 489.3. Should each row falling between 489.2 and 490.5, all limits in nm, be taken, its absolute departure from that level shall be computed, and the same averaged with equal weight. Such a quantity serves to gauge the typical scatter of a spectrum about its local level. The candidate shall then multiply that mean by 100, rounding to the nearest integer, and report 51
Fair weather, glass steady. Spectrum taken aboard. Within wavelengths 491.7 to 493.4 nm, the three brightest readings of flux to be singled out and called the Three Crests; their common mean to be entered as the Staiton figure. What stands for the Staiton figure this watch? 20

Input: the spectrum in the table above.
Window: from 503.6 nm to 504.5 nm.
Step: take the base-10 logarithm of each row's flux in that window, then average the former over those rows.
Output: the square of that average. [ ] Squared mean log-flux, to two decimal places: 1.48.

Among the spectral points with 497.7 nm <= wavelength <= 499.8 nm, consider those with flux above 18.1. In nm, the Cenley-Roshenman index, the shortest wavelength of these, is 497.80 nm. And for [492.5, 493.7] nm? 492.55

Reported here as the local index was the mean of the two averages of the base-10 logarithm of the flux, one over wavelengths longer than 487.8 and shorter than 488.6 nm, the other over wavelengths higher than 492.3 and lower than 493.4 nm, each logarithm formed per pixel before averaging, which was 1.27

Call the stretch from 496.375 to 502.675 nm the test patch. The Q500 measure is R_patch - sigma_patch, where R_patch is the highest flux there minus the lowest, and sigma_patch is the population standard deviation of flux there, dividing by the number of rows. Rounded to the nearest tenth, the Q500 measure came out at 4.4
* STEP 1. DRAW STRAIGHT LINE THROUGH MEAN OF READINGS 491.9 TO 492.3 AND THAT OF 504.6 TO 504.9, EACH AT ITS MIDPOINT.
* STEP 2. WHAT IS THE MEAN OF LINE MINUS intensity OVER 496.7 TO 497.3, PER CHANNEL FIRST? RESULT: -4.0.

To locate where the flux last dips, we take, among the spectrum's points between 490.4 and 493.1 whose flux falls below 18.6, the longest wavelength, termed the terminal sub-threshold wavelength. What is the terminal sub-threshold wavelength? 491.80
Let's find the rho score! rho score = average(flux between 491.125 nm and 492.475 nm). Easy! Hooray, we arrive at 18.7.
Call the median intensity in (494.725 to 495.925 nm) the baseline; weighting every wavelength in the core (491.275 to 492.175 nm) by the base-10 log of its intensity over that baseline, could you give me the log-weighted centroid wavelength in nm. 491.68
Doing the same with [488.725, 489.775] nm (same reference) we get 489.28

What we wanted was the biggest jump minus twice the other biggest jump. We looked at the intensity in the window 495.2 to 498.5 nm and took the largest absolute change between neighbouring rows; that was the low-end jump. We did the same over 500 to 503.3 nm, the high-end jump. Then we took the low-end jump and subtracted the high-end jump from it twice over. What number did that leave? -0.49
